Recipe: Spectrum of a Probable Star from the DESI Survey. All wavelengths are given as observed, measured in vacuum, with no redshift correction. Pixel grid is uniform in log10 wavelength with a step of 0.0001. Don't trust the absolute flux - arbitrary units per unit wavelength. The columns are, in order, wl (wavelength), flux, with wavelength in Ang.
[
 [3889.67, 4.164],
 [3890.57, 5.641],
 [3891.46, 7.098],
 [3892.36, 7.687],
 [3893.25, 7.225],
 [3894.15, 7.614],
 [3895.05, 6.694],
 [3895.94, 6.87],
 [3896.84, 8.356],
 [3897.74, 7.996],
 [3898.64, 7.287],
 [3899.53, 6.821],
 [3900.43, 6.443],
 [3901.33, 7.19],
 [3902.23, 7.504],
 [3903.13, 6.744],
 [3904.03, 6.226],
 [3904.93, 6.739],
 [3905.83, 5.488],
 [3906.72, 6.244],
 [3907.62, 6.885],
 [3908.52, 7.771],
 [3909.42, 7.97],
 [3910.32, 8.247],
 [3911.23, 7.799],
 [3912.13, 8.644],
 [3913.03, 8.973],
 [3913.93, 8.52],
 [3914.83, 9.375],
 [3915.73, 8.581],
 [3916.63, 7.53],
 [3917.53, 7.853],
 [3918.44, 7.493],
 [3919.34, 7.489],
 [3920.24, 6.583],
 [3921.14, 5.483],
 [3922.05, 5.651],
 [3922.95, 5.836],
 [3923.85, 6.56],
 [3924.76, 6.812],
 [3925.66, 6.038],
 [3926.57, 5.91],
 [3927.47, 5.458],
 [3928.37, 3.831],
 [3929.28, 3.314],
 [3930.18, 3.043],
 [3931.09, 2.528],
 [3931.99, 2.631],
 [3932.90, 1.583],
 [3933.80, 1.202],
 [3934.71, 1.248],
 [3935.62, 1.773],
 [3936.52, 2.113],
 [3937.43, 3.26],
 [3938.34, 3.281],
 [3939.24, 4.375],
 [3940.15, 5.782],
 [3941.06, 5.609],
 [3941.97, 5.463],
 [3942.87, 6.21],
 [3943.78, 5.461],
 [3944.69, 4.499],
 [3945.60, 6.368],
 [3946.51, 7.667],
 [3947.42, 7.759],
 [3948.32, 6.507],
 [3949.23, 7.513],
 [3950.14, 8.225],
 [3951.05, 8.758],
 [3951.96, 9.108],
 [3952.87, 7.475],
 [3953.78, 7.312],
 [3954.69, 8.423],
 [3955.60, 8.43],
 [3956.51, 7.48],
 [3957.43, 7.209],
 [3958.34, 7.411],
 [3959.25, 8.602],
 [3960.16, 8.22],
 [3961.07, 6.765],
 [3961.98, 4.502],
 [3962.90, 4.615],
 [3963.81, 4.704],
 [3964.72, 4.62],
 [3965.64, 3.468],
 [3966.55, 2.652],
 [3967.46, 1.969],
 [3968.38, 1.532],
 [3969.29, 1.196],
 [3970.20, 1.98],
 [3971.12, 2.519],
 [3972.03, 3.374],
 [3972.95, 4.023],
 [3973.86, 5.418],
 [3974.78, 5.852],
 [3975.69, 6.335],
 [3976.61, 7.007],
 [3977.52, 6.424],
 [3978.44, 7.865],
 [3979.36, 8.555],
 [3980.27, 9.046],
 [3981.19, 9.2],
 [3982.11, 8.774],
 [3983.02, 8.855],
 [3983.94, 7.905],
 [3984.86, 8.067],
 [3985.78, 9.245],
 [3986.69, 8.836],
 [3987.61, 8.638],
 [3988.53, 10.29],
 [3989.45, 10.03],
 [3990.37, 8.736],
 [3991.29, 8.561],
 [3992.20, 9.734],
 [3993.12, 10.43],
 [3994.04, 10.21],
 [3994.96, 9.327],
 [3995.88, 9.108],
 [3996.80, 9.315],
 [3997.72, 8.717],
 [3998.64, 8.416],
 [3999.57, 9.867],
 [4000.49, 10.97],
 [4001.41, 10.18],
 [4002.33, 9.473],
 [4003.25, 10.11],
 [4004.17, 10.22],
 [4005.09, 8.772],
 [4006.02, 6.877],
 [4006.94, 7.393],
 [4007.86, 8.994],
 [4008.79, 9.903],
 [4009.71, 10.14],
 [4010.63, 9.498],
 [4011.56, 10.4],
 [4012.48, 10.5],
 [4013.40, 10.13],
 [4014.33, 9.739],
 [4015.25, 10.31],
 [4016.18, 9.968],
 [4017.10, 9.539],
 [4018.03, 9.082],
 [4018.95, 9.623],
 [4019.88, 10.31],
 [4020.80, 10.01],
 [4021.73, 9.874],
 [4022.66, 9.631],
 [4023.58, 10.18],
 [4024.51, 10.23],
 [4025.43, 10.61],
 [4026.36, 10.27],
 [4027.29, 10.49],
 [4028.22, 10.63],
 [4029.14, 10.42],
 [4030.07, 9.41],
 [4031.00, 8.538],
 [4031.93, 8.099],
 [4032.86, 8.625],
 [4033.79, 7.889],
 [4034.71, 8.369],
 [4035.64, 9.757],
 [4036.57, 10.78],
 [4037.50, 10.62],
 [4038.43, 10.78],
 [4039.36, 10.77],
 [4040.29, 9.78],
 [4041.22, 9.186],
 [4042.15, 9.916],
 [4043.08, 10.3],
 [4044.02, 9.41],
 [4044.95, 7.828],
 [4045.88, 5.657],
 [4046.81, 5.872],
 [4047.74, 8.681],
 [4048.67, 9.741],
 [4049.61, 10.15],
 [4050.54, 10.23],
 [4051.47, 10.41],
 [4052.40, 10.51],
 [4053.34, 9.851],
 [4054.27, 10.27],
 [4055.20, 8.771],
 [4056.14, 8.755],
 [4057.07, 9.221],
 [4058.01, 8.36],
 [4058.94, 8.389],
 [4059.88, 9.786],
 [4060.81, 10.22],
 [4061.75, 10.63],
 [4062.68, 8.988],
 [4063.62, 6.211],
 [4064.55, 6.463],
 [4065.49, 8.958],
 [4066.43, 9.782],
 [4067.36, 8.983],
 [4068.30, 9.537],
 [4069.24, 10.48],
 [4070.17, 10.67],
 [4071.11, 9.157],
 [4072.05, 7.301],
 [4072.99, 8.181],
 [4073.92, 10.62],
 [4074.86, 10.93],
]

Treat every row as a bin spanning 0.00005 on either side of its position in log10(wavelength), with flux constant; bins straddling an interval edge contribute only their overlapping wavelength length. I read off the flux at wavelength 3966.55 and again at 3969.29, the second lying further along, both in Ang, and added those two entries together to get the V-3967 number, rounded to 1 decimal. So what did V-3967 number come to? 3.8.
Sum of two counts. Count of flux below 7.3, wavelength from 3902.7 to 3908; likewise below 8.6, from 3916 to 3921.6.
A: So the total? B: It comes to 12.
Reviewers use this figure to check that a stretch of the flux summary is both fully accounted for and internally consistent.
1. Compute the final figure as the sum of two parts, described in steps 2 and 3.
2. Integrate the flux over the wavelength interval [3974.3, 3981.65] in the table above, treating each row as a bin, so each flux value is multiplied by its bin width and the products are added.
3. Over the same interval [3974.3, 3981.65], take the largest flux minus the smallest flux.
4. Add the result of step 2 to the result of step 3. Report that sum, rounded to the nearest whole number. 59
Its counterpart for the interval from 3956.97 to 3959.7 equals 23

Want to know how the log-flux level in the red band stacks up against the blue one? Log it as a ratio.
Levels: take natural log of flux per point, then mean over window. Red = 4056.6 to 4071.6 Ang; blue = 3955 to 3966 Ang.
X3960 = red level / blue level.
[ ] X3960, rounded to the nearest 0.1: 1.2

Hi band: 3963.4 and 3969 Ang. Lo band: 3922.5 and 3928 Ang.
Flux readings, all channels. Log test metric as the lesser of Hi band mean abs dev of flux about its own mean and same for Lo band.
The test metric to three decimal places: 0.389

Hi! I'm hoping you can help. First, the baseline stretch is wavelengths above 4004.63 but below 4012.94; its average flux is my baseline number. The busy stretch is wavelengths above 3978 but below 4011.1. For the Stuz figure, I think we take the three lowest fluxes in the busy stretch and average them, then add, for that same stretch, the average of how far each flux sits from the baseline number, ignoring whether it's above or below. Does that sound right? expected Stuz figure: 8.1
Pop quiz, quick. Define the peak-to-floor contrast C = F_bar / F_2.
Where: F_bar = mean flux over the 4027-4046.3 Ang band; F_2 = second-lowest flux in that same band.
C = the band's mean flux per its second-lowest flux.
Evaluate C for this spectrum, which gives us 1.2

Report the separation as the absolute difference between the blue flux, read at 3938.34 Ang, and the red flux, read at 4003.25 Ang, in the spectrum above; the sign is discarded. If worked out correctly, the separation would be 7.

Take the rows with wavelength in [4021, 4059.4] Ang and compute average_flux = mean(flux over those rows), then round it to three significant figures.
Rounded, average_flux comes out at 9.45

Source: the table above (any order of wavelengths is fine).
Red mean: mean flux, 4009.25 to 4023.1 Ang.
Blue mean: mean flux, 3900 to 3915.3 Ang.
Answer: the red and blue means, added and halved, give 8.7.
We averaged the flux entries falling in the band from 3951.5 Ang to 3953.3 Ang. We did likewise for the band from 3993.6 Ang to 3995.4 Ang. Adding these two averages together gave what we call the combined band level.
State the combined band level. 18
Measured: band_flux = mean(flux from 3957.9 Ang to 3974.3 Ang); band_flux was 4.3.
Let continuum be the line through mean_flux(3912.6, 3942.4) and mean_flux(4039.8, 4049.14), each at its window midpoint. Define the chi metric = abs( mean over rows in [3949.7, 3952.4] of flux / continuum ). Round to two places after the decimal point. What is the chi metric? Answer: 1.48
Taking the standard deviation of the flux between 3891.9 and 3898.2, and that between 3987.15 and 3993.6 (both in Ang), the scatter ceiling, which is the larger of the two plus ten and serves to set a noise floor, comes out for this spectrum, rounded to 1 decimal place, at 10.8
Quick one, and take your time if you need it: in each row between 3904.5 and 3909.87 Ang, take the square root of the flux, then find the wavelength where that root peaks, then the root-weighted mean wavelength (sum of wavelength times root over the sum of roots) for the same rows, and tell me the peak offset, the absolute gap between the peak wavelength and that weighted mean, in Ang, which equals 2.2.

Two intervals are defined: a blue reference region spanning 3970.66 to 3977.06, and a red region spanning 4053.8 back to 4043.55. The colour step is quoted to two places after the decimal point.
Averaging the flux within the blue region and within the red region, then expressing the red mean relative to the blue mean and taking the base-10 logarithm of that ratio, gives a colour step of 0.26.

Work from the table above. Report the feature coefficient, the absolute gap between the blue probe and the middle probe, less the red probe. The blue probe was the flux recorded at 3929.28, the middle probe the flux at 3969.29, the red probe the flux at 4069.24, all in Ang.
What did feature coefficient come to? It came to -8.4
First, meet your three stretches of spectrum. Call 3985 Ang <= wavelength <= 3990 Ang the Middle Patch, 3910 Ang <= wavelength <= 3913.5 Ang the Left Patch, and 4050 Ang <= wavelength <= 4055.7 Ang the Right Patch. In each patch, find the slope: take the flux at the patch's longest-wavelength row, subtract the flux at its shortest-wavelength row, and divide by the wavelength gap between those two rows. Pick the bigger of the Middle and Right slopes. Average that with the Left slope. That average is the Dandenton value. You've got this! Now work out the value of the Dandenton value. 0.24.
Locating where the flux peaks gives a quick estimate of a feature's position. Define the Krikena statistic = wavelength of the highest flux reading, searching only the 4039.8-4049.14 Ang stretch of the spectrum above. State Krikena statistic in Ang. 4043.08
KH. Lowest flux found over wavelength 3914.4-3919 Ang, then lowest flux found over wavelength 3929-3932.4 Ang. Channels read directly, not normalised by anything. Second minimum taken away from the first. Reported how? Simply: 5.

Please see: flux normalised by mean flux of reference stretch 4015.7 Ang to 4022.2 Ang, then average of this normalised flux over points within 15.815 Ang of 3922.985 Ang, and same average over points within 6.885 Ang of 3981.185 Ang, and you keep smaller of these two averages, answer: 0.6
